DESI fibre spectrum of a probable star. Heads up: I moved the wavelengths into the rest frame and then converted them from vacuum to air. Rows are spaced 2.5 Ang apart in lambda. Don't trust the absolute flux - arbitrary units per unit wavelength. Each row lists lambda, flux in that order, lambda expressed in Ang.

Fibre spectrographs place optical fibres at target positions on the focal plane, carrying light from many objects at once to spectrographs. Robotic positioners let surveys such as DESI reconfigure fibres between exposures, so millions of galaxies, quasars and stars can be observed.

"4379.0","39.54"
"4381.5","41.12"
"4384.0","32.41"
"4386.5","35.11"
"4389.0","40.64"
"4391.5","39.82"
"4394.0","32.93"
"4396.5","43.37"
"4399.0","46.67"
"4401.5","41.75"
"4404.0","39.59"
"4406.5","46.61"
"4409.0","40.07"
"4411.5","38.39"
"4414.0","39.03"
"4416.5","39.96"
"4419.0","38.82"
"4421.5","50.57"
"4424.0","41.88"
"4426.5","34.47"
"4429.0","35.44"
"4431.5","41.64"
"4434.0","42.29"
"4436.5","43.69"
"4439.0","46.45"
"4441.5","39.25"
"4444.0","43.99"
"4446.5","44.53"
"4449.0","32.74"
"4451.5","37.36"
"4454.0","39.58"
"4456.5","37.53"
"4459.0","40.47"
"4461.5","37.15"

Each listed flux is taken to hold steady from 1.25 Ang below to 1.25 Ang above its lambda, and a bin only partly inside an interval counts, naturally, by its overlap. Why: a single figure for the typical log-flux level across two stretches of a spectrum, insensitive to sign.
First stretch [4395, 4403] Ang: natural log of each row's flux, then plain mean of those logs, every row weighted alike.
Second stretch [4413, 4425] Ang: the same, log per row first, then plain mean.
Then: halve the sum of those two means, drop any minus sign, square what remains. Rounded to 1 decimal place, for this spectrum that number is 14.1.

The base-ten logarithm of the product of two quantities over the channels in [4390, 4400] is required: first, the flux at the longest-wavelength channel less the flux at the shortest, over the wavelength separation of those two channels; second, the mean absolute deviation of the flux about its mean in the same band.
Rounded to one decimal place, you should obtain 0.6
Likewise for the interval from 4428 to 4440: 0.5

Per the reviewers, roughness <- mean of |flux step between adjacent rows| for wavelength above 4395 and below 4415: 3.75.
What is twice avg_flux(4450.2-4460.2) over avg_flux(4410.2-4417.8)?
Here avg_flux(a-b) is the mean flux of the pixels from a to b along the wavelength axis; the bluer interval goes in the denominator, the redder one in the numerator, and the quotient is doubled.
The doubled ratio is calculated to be 1.98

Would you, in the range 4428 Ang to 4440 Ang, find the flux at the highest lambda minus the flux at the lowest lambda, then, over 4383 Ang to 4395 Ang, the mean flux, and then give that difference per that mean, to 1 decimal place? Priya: 0.3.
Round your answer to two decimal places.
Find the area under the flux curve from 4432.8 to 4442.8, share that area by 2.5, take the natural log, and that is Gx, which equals 5.15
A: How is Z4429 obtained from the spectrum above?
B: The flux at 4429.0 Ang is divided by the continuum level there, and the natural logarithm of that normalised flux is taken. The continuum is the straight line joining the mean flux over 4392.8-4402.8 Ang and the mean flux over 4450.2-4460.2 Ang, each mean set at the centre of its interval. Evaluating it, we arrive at -0.12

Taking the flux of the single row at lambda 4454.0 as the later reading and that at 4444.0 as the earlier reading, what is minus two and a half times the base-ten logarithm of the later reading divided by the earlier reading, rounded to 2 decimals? 0.11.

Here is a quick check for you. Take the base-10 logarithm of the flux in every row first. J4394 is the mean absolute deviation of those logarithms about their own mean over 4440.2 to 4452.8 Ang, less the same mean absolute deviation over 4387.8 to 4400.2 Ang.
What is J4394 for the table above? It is 0.003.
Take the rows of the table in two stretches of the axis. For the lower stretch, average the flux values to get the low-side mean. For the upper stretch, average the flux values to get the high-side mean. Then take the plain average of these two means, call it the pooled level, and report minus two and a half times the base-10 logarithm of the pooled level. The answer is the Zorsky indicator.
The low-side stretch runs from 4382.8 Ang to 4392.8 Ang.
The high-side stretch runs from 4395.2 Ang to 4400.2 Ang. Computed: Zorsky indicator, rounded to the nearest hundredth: -4.03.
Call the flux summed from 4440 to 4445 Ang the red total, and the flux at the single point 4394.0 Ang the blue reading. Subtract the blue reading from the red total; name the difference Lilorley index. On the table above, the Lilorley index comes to 50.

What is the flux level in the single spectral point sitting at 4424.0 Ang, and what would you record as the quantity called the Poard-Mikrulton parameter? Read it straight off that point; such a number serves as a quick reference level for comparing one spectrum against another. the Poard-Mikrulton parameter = 41.88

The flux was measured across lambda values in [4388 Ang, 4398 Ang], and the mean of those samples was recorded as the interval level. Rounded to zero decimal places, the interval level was 39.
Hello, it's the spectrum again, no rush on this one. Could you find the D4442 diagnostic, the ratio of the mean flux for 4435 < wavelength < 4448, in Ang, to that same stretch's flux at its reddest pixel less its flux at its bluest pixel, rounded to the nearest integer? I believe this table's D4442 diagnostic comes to 52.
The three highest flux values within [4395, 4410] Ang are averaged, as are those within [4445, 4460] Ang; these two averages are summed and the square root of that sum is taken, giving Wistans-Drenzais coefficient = 9.33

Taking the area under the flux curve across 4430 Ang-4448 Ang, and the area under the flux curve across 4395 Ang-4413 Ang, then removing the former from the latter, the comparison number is -13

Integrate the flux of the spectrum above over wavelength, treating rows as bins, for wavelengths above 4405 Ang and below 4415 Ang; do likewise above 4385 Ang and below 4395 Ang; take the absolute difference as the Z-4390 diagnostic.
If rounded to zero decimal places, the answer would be 39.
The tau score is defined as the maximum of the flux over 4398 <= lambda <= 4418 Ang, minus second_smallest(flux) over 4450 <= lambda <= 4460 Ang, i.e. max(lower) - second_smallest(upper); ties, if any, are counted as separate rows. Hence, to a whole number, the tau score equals 9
